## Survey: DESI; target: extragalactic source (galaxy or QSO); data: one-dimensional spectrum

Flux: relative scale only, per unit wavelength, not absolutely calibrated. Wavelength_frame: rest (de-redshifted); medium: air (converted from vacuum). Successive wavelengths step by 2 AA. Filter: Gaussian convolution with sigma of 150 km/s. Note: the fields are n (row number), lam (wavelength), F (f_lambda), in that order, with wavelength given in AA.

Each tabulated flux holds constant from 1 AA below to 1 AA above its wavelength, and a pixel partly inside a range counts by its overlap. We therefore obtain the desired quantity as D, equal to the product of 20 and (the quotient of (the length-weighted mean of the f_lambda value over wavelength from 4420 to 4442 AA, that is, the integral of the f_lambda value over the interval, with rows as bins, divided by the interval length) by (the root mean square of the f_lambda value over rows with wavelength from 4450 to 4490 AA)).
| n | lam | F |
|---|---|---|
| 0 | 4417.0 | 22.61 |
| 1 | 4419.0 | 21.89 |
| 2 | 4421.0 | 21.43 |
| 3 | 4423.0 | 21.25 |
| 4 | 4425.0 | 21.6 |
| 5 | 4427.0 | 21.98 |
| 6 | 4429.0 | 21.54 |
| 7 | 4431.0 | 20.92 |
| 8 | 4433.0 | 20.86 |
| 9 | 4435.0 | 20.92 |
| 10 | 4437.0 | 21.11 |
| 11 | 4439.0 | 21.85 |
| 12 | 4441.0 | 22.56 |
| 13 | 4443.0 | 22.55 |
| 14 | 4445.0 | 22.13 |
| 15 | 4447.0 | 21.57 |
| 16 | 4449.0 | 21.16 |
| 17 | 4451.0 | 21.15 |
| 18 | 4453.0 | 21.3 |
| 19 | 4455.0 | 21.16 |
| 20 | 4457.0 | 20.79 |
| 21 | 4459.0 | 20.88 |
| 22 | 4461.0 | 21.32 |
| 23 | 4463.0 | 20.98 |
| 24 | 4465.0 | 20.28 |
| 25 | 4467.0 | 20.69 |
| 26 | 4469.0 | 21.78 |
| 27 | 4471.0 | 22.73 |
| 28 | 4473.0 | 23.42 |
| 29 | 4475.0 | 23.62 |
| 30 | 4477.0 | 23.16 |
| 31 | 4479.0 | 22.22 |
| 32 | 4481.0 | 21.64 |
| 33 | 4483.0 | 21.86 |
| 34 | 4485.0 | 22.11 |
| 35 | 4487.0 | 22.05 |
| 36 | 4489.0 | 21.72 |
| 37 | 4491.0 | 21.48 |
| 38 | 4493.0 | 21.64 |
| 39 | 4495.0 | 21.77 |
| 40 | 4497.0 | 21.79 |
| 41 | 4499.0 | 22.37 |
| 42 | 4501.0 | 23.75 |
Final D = 19.7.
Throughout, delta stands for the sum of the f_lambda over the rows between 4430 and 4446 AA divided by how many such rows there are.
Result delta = 21.61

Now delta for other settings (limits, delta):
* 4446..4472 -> 21.21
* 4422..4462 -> 21.43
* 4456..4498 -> 21.81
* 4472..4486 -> 22.58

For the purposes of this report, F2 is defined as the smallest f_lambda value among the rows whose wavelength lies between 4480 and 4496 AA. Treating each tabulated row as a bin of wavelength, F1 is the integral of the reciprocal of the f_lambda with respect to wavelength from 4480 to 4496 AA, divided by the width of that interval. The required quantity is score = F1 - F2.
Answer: -21.4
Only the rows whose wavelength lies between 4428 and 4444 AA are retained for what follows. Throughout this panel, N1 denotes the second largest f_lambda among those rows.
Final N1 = 22.55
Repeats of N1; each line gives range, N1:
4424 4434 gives 21.6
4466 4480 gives 23.42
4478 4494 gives 22.11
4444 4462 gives 21.57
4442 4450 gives 22.13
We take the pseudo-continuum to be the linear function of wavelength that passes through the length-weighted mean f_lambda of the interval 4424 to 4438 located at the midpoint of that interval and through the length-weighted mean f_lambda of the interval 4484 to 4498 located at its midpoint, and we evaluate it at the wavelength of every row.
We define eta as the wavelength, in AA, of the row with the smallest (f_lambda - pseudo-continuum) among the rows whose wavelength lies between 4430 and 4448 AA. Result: 4433.0 AA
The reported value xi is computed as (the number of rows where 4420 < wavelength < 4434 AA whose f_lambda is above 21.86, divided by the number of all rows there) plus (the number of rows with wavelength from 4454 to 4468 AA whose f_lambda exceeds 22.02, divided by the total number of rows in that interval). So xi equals 0.1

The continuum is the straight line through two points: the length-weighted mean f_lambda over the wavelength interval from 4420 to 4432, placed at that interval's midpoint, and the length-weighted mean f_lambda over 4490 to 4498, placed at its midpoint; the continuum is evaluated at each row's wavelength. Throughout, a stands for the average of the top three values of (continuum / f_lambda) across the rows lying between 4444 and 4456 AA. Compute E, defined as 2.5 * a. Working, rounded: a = 1.02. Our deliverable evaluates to 2.54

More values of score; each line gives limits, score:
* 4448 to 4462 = -20.7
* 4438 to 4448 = -21.5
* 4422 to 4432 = -20.9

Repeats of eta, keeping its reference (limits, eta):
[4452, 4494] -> 4465.0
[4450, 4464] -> 4457.0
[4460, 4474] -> 4465.0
